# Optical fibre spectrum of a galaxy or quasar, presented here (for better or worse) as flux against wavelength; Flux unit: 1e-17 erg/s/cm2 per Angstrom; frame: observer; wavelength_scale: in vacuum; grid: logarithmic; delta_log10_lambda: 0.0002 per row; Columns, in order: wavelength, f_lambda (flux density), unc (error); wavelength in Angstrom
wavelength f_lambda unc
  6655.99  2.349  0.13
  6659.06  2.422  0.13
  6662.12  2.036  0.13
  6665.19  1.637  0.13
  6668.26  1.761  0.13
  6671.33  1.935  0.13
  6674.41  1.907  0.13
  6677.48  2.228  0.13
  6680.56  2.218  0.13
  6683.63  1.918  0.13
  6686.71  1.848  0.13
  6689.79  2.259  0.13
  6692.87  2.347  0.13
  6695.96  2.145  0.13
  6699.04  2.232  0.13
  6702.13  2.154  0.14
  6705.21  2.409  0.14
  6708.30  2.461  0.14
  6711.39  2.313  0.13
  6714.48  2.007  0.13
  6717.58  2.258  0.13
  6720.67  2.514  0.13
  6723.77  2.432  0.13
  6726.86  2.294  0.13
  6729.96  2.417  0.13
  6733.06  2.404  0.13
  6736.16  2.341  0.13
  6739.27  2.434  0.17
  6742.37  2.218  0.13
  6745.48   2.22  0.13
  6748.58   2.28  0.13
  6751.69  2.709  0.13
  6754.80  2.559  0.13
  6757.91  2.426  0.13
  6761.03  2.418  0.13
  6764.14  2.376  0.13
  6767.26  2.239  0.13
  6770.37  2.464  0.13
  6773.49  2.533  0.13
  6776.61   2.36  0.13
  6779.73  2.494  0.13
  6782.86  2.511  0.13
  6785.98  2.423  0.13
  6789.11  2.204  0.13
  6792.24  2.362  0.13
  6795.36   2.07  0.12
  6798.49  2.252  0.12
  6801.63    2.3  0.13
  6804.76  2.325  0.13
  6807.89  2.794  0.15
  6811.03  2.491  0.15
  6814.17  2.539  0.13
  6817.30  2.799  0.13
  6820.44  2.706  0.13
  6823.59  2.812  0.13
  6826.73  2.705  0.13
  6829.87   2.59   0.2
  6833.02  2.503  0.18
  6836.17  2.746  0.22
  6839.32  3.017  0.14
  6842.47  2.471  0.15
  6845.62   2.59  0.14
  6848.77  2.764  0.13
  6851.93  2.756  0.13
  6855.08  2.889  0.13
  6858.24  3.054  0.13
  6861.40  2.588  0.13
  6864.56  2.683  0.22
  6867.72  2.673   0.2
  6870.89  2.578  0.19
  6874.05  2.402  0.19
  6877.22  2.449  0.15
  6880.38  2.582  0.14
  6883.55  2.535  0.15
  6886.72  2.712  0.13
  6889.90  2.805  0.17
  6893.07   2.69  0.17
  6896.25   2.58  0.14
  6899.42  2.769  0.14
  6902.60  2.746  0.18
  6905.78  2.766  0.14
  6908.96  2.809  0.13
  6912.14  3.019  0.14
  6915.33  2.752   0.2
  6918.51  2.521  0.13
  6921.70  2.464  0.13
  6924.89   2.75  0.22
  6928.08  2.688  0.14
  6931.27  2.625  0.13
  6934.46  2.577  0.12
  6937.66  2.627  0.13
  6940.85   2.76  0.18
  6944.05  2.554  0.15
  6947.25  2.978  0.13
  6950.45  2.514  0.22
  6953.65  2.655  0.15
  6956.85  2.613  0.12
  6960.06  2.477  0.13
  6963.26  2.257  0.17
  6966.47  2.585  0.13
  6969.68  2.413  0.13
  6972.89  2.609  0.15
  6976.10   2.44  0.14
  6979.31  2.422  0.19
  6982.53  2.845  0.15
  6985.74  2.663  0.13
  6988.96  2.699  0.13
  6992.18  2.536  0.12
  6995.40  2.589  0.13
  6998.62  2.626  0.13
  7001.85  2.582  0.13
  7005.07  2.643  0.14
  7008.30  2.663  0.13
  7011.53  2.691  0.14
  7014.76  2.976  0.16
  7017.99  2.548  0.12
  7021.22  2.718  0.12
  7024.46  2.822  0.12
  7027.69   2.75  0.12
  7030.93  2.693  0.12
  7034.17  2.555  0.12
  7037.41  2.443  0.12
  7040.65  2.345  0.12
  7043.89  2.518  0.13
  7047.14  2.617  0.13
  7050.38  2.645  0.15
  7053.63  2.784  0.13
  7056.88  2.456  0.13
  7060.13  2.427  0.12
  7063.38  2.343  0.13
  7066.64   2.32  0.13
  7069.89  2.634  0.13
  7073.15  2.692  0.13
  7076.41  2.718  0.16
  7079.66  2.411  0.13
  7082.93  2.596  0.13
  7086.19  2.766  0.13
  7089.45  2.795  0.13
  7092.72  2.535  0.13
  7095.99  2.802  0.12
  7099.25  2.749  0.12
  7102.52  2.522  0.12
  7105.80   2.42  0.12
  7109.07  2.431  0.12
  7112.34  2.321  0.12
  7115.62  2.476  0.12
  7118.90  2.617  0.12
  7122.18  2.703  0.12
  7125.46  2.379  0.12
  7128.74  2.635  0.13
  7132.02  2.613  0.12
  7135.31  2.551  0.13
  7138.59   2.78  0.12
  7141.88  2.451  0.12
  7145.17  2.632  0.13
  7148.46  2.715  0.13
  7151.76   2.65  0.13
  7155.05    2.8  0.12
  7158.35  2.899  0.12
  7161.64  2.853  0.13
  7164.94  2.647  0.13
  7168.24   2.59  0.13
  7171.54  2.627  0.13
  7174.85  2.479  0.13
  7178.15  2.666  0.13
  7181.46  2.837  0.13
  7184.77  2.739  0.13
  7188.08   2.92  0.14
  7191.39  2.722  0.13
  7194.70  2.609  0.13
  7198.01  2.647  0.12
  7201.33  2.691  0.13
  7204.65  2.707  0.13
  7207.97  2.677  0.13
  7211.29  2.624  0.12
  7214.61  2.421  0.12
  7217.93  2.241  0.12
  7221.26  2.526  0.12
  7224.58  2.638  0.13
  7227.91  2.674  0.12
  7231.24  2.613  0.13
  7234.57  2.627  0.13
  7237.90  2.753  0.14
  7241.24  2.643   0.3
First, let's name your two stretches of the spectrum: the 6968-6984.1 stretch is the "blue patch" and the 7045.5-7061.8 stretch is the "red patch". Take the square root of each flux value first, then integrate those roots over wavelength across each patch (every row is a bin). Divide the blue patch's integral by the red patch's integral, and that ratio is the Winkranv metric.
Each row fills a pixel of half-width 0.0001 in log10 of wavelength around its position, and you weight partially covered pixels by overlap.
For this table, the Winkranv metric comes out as 0.98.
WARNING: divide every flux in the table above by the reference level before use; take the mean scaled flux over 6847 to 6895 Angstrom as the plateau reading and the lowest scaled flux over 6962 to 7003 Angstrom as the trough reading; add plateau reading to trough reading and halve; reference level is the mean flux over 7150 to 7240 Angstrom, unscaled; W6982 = 0.927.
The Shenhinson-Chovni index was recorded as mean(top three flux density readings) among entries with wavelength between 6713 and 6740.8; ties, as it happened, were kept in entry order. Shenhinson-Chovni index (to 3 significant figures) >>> 2.46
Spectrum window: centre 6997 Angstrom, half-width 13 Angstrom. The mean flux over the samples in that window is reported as 2.63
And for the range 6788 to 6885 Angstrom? 2.59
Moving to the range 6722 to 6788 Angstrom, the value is 2.41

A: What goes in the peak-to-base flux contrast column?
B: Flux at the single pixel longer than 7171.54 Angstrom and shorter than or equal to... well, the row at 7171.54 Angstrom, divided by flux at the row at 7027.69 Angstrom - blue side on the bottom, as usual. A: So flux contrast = 0.96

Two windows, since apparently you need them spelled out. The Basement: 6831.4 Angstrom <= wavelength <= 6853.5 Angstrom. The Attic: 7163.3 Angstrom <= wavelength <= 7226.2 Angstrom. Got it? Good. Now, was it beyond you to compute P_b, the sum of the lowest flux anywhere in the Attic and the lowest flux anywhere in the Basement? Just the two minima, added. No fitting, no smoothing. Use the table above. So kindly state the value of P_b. 4.71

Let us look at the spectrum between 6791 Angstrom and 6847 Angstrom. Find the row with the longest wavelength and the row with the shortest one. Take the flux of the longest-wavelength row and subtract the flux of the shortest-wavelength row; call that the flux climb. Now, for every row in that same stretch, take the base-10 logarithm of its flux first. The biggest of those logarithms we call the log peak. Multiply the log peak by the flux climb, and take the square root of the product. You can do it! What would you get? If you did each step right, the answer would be 0.33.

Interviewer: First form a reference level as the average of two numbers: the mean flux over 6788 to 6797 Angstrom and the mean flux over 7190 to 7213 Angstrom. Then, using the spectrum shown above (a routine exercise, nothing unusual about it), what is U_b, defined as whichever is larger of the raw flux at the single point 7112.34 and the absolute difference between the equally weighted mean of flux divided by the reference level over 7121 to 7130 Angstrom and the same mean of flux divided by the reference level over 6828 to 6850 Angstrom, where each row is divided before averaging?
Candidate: 2.3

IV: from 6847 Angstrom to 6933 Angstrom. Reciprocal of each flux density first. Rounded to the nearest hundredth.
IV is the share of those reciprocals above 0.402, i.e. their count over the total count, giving 0.11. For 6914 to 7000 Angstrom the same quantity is 0.22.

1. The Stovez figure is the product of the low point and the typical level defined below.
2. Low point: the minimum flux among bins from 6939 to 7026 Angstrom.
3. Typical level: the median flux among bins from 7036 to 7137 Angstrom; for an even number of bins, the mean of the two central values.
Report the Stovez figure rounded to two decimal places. 5.76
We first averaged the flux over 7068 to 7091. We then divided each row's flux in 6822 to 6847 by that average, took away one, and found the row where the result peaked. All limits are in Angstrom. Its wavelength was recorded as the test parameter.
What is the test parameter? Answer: 6839.32 Angstrom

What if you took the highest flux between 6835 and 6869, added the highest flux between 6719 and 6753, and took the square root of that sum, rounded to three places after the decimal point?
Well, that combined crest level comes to 2.401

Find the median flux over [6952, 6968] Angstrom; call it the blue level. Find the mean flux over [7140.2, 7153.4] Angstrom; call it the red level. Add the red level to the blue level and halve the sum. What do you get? 2.60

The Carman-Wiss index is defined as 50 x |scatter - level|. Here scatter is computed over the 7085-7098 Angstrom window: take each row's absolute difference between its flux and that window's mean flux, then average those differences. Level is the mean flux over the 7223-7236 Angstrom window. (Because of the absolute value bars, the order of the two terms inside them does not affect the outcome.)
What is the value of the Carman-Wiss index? 127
